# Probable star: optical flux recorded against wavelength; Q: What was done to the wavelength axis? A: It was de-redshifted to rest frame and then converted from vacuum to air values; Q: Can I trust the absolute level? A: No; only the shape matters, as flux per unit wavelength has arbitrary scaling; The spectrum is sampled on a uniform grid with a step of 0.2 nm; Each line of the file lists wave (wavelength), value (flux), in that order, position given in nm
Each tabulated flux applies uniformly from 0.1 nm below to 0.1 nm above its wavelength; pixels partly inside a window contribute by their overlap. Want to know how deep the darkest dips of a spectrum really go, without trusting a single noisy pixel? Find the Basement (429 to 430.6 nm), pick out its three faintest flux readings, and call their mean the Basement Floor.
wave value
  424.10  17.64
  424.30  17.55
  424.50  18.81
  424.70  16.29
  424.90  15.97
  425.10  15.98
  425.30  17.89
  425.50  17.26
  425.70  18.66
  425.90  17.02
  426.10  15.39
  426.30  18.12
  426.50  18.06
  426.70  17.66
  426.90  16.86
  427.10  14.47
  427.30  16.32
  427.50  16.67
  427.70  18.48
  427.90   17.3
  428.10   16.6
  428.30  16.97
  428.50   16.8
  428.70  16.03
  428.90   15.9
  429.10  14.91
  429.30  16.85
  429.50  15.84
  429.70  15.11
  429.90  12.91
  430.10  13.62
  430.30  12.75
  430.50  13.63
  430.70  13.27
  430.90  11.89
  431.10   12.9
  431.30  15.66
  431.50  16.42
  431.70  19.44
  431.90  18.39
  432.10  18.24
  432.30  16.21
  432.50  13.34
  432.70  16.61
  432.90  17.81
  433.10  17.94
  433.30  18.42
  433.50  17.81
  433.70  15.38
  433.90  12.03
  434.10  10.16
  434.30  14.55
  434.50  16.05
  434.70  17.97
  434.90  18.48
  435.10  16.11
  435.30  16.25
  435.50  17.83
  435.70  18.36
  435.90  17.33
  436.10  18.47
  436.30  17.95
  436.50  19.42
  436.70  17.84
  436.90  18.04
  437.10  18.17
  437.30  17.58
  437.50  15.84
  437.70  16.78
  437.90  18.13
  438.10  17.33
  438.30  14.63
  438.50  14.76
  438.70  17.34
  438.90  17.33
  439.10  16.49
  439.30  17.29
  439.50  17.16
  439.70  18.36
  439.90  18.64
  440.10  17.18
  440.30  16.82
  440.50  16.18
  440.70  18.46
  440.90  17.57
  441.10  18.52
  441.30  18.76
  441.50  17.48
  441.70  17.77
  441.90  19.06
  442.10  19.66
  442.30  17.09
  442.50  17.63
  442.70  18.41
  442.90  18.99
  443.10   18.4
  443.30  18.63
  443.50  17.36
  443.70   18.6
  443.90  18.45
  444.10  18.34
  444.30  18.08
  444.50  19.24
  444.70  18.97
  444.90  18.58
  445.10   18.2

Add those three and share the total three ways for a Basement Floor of 13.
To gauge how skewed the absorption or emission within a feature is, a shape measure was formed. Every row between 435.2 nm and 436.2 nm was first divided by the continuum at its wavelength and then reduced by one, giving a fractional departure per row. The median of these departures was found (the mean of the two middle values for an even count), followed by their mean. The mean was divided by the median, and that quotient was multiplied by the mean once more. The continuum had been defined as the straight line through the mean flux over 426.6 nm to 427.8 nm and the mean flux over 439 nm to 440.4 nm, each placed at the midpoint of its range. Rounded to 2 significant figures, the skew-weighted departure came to 0.018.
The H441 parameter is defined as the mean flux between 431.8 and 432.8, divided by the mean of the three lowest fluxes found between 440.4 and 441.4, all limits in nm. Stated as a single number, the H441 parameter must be 0.95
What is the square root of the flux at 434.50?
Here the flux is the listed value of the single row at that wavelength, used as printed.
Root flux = 4.01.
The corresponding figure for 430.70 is 3.64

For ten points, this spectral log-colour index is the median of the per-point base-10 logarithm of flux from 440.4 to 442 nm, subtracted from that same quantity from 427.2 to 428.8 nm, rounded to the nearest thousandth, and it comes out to -0.034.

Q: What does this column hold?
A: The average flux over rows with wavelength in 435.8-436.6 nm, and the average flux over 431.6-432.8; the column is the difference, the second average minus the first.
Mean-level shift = -1.3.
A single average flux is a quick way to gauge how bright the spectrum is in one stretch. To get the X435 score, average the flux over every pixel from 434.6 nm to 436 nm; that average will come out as 17.5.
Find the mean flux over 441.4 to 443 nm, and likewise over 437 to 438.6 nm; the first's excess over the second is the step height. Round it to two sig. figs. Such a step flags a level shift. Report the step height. 1.6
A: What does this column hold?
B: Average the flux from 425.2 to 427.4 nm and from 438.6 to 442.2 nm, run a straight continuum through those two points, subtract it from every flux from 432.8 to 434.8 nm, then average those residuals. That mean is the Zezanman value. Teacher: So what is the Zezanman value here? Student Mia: -1.6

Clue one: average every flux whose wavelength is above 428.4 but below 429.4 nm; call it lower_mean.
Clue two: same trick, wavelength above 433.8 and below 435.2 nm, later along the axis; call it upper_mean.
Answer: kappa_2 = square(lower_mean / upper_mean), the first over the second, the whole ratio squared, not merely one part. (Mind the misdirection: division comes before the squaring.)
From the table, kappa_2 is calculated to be 1.14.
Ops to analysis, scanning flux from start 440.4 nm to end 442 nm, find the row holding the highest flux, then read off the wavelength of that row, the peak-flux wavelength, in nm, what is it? 441.90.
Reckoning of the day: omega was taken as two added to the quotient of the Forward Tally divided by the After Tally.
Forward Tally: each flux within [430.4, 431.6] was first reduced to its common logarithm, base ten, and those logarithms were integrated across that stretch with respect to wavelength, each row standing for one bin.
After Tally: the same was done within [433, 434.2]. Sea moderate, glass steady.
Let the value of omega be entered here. 2.97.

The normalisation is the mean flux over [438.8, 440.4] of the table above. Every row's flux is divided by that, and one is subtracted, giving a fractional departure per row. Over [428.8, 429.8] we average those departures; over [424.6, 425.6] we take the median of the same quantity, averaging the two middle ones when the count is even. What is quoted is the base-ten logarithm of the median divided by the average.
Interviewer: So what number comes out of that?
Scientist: -0.18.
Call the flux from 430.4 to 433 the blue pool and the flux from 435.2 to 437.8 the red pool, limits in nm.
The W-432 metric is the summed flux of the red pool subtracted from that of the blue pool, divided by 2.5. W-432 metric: -10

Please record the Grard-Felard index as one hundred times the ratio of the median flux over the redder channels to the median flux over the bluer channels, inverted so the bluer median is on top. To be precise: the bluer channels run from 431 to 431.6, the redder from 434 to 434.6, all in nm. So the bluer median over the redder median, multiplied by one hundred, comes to 108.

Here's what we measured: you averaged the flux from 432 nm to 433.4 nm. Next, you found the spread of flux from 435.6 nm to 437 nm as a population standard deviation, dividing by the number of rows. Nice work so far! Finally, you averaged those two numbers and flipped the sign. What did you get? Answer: -8.77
